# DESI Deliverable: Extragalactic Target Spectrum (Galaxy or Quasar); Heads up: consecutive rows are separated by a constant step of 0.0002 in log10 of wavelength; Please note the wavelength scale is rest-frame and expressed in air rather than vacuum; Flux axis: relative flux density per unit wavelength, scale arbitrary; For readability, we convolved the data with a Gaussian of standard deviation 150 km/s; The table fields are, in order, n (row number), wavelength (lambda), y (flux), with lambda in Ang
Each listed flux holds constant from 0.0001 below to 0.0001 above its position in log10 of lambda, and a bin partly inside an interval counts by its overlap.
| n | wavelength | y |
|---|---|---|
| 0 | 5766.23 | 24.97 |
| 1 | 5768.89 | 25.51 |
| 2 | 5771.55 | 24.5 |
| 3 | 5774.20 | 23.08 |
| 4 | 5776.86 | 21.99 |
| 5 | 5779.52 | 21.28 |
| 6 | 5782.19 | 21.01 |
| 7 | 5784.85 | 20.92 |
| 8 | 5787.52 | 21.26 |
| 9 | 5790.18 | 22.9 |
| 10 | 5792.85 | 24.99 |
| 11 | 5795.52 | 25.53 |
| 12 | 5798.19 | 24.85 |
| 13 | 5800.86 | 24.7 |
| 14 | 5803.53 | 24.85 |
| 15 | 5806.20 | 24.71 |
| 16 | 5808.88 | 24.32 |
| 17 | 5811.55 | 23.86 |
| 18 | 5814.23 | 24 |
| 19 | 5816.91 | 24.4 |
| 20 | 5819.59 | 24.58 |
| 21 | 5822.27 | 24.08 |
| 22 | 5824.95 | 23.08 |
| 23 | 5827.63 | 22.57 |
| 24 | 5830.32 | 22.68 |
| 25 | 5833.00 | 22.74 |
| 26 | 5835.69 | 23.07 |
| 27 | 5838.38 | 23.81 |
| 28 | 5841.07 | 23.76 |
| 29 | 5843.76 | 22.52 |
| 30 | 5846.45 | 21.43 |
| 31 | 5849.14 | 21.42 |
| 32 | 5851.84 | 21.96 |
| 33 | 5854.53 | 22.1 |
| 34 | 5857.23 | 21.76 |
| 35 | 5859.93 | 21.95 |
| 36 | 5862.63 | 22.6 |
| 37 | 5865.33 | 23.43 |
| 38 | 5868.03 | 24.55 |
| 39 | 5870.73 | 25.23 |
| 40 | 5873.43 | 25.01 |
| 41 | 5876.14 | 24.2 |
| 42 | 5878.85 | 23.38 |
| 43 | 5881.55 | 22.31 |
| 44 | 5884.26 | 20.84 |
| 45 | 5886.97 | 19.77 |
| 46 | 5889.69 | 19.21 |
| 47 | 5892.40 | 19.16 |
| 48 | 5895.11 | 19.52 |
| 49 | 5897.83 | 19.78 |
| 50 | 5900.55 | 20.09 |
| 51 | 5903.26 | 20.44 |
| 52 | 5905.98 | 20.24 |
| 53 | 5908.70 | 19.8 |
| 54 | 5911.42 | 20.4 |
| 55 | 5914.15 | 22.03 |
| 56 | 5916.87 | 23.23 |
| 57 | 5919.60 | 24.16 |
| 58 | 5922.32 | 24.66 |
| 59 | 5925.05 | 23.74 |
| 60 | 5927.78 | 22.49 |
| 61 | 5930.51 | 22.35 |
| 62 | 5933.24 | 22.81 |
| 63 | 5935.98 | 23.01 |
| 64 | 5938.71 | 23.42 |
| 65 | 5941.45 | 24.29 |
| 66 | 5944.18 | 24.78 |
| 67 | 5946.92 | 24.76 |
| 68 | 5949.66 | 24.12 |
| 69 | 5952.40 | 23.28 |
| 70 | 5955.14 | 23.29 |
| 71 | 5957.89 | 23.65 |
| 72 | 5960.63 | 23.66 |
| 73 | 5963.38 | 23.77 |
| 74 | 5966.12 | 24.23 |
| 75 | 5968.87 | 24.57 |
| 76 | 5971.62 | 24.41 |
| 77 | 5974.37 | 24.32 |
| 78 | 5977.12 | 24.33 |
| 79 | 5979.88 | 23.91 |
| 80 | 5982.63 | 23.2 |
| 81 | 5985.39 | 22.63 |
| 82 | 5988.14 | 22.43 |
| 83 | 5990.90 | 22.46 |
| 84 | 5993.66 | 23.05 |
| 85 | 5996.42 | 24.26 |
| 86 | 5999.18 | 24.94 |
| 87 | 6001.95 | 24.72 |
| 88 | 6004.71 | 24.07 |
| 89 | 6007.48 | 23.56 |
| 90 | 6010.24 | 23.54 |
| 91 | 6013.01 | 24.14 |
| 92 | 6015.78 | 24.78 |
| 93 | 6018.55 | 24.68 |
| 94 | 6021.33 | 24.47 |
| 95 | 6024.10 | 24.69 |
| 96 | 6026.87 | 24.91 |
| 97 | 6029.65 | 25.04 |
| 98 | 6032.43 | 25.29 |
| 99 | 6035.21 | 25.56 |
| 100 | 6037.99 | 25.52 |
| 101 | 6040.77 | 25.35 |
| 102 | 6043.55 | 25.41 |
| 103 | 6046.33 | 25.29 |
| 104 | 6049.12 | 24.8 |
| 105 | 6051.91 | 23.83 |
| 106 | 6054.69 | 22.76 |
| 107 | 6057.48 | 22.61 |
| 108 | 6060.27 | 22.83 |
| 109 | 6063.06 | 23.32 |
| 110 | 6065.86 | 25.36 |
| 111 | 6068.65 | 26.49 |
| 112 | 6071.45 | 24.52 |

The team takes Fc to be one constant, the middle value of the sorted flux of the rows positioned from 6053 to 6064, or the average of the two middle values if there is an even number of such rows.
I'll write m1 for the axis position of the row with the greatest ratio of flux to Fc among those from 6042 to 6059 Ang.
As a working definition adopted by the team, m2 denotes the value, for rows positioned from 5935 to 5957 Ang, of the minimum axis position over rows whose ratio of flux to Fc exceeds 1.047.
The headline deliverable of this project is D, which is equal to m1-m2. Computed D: 102.1 Ang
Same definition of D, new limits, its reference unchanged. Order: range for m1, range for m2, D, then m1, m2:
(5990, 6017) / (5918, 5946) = 79.6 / 5999.18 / 5919.60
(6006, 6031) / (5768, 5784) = 260.8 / 6029.65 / 5768.89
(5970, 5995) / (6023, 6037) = -52.5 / 5971.62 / 6024.10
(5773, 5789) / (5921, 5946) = -148.1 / 5774.20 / 5922.32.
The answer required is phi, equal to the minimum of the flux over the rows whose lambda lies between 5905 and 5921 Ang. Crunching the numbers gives 19.8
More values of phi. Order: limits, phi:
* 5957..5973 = 23.65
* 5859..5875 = 21.95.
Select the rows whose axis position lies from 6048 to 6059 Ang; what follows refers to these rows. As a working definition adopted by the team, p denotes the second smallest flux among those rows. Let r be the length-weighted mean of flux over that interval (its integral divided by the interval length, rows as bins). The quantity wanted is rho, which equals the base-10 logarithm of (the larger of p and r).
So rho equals 1.37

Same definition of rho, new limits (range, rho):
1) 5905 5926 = 1.35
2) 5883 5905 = 1.30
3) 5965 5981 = 1.39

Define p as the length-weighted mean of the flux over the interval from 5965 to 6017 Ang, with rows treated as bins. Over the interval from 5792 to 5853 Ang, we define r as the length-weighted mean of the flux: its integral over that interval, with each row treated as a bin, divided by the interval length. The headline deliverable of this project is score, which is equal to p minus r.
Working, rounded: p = 23.9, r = 23.6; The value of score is 0.2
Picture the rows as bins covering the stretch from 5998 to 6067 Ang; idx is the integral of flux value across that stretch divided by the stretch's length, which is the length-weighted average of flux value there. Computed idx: 24.5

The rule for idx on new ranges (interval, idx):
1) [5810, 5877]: 23.2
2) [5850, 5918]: 21.7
